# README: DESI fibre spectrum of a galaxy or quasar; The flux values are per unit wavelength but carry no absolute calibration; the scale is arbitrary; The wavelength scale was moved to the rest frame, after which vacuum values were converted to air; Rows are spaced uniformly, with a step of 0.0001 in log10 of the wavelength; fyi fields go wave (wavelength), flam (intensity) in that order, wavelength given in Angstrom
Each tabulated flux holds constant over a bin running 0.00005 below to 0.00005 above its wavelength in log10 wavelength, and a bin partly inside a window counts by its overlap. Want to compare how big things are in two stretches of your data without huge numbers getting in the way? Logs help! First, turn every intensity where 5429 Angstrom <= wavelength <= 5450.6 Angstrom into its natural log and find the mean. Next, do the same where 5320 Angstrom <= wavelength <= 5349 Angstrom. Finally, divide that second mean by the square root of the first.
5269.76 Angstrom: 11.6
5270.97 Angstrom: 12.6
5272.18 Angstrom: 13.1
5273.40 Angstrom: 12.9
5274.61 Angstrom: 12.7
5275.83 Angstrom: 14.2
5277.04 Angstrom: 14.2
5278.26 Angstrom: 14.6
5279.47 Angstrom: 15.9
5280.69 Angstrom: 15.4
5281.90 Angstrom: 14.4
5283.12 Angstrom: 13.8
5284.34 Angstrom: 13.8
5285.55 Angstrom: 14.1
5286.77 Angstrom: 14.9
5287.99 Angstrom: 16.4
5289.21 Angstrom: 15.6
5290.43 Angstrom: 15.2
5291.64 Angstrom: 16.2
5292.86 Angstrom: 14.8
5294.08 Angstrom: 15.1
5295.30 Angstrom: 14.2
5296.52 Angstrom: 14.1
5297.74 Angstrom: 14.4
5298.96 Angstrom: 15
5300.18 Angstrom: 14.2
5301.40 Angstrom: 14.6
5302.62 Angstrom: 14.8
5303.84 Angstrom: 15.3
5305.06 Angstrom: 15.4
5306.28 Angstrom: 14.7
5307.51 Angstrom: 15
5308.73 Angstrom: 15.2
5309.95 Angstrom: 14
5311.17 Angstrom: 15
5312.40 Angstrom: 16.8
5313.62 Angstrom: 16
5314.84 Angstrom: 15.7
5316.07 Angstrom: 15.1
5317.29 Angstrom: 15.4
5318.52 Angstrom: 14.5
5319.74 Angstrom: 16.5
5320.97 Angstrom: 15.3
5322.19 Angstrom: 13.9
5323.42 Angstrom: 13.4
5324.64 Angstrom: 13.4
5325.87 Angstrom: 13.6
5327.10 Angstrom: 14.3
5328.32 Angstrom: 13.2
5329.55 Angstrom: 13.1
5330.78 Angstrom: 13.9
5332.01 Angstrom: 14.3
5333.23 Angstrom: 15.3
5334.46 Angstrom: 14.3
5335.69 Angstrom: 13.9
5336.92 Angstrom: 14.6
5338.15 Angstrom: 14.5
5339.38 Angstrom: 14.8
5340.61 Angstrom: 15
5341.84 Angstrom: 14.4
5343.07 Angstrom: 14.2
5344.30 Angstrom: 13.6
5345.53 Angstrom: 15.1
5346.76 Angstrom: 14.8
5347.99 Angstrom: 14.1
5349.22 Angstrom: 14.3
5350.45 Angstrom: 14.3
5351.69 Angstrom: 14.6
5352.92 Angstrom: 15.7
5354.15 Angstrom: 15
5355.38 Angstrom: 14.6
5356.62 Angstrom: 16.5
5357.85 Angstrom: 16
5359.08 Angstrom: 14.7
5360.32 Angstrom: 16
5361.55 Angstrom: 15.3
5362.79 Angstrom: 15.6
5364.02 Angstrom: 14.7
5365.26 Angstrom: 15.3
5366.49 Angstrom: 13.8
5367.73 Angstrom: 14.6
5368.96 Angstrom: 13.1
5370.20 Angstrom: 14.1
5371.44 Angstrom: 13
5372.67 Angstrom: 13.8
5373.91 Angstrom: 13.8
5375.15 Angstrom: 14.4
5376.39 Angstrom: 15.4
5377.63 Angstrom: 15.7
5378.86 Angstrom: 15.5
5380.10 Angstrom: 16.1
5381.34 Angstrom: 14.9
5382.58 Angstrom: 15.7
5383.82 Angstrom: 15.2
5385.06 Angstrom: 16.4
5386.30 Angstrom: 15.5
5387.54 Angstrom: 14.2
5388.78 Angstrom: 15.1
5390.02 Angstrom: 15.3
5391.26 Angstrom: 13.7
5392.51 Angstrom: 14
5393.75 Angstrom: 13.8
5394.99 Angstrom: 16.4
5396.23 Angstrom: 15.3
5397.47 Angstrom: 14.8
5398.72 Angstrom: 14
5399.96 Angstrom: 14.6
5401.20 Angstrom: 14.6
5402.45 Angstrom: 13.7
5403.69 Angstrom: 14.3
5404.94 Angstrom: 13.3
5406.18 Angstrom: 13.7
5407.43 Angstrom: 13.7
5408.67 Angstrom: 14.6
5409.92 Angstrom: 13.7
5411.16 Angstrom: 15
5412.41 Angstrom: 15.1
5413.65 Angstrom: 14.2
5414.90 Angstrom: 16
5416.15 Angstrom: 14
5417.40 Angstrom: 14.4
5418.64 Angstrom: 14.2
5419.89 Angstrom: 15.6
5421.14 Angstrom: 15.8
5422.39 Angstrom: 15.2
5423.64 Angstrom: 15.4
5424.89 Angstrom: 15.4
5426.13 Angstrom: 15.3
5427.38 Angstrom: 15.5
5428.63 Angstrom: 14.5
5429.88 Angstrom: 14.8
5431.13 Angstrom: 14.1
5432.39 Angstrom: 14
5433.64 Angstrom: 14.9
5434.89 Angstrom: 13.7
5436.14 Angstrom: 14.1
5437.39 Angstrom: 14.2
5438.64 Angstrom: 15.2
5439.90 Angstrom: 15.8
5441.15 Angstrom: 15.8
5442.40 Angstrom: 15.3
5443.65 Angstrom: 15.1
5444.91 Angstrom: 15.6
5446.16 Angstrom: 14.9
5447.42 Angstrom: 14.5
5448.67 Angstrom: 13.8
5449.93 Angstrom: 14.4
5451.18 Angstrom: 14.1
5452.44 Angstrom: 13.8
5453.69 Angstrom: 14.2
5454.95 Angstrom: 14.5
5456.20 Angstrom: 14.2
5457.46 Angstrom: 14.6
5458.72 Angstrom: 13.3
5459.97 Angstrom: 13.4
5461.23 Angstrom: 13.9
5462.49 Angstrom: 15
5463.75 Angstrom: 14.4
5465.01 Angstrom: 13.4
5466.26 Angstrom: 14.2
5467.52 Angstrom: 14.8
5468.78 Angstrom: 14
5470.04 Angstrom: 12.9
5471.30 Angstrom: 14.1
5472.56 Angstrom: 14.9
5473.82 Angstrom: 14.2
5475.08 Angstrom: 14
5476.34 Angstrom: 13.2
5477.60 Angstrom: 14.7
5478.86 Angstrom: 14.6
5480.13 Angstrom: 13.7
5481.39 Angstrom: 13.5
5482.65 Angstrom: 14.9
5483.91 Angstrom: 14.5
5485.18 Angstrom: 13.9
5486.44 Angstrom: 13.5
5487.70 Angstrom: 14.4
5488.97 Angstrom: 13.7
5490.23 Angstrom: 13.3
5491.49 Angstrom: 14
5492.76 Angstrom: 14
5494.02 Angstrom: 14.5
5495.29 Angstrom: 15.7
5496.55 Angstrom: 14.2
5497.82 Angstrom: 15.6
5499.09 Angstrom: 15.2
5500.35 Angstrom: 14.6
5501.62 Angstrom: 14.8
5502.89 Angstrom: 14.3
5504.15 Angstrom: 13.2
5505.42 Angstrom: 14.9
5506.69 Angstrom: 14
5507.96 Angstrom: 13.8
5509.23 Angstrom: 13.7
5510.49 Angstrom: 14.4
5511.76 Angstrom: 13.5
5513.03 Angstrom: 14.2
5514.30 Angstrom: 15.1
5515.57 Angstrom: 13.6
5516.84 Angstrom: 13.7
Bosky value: 1.62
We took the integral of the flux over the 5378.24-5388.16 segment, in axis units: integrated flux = 153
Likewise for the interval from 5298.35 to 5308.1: 145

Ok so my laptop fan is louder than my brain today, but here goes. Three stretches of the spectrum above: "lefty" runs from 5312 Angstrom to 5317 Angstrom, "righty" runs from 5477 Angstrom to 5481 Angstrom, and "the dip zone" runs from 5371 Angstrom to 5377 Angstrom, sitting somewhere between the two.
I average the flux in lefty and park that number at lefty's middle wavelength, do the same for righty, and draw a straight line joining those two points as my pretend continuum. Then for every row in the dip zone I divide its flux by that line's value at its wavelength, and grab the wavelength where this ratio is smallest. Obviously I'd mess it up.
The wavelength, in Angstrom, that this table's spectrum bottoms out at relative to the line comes 5371.44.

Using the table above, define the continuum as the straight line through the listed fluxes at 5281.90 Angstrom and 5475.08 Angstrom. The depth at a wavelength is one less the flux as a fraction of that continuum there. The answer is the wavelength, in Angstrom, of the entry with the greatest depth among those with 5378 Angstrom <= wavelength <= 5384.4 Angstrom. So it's 5381.34 Angstrom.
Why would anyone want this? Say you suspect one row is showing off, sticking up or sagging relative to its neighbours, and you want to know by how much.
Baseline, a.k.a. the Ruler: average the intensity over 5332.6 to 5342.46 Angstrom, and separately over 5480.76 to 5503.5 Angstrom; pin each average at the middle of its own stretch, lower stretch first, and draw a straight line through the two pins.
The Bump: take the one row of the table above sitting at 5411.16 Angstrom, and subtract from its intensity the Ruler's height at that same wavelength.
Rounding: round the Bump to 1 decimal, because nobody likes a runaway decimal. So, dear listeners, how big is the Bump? 0.5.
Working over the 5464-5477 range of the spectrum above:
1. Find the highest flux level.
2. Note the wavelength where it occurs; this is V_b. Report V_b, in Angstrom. 5472.56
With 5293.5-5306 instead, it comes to 5305.06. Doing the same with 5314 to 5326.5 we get 5319.74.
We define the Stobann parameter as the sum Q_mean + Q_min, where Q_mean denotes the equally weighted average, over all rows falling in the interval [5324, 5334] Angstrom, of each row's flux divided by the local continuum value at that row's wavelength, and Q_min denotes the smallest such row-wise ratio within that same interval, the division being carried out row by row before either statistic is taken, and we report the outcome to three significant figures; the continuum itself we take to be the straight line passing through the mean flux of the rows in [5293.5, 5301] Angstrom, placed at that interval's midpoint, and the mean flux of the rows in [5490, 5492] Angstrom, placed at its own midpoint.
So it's 1.88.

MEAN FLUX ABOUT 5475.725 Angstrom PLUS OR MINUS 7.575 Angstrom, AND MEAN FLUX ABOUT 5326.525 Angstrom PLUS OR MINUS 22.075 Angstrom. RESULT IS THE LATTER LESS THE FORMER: 0.6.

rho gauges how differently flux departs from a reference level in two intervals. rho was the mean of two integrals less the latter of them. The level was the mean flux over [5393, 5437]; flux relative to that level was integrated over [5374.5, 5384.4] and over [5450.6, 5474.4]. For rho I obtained 10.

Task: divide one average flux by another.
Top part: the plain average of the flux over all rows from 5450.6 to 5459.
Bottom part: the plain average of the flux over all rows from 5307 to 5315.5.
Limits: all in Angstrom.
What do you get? 0.92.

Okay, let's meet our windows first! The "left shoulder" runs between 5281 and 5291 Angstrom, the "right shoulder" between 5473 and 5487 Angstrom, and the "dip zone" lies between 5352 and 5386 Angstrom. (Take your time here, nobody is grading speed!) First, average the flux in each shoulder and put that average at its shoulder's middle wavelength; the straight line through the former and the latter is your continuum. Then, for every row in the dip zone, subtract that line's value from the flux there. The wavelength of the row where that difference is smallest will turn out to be 5371.44 Angstrom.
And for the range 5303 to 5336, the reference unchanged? 5329.55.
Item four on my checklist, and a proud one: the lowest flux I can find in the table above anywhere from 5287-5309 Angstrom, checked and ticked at 14.1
